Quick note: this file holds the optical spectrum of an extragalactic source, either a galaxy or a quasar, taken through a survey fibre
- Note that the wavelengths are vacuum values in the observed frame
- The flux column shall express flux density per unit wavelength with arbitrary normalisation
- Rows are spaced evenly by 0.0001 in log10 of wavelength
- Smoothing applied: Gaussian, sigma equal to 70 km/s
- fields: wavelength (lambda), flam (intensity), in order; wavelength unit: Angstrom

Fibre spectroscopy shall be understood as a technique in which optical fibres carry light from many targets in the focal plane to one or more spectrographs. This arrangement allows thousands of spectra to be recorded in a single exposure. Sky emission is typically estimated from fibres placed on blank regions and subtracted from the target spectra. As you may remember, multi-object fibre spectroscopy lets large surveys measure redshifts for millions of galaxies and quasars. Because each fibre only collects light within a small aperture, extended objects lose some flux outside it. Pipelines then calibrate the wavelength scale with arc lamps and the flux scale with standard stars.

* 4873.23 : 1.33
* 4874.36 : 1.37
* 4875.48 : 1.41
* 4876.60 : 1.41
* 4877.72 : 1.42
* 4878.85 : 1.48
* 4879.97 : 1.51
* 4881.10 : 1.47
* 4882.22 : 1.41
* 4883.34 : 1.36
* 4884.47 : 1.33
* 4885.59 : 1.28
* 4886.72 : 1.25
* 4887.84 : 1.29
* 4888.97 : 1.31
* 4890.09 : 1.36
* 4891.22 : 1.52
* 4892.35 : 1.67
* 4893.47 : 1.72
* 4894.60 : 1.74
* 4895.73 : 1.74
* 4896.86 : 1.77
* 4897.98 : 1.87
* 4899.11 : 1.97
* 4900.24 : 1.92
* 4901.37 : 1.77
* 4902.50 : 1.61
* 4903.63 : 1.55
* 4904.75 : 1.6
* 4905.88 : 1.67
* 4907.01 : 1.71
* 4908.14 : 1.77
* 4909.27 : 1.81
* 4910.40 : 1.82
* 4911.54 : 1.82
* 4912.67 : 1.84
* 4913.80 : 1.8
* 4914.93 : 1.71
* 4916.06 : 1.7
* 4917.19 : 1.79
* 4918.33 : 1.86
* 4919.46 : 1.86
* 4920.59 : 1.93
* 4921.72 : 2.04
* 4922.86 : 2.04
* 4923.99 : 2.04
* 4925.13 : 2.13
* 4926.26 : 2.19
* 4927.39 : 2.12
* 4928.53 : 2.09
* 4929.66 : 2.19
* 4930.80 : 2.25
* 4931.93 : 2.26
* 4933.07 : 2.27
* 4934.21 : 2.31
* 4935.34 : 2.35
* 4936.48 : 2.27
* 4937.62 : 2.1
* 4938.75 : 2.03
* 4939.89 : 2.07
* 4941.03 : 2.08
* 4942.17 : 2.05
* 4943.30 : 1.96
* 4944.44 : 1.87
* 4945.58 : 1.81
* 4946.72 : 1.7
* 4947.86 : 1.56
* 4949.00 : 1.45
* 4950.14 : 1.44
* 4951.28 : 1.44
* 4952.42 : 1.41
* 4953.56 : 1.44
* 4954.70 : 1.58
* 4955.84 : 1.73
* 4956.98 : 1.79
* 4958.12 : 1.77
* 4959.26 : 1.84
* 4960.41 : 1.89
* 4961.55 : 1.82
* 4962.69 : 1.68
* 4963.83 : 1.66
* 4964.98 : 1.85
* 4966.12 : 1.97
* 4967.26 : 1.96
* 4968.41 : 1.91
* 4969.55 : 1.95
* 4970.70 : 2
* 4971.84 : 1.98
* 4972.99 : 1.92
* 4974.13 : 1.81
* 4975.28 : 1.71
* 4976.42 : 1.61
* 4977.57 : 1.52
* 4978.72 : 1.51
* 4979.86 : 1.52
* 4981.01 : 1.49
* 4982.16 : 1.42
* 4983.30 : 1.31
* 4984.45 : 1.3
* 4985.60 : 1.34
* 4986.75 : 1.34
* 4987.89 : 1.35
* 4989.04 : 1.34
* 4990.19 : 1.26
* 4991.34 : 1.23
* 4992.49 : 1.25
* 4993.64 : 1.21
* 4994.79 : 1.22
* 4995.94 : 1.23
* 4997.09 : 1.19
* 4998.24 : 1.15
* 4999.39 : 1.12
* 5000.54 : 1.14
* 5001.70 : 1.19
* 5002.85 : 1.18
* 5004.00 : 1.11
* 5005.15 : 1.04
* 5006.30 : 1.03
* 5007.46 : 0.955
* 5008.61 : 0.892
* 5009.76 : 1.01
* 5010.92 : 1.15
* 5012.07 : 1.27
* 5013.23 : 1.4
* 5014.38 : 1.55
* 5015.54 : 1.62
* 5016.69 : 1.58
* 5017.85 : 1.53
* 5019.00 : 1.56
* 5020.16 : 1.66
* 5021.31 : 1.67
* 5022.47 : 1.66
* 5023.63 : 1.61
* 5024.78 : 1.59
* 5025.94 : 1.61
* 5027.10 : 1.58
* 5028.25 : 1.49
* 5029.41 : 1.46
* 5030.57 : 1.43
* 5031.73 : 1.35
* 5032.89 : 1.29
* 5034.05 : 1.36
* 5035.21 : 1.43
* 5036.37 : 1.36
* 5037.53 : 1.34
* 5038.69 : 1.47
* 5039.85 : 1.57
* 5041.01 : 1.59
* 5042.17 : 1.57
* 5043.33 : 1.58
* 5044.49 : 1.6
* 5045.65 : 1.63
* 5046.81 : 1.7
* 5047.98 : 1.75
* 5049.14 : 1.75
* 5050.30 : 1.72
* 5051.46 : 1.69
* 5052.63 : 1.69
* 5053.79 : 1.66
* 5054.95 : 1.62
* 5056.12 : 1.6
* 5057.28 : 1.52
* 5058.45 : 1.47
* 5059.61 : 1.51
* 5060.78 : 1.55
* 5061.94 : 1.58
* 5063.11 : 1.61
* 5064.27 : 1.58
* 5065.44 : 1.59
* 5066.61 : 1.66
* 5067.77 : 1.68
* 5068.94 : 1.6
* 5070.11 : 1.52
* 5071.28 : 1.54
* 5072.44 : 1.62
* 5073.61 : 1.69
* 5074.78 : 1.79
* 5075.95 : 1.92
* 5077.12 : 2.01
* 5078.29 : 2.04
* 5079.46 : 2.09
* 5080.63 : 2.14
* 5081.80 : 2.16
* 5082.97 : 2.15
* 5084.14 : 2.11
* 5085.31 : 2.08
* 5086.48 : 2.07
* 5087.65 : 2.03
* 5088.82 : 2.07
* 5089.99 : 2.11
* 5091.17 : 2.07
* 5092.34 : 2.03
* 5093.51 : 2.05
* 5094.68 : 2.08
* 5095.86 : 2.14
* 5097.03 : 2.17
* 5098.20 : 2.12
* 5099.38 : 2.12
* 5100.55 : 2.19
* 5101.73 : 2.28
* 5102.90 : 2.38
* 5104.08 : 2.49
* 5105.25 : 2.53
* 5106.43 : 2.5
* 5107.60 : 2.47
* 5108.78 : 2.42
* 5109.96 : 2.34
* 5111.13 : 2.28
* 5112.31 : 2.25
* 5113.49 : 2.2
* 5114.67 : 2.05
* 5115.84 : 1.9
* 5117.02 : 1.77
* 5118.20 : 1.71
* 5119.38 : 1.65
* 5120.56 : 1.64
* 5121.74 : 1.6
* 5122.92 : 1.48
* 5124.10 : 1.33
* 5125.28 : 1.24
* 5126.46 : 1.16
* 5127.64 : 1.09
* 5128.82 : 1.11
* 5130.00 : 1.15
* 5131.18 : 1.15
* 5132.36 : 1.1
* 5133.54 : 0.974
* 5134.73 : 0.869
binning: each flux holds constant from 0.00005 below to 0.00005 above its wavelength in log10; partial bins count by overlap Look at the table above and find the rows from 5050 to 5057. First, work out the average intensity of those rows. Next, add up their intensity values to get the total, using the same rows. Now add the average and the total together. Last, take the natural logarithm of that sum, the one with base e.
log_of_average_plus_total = 2.45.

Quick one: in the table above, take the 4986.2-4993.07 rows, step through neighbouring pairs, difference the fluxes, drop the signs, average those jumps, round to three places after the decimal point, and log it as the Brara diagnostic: 0.030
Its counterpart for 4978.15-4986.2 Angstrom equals 0.045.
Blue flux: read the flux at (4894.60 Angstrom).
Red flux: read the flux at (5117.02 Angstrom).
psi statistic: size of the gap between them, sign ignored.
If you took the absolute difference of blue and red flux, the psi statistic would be 0.0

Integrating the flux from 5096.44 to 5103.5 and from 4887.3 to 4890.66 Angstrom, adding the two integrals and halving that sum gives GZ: 10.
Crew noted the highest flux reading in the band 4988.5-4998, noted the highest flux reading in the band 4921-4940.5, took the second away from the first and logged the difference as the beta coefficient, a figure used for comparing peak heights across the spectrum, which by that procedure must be -1.0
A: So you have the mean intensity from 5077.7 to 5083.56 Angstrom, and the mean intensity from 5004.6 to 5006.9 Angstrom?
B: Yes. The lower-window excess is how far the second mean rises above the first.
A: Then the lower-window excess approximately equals -1.1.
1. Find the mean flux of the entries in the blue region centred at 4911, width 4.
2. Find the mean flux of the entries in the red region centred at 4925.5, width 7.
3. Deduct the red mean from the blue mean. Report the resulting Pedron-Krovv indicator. -0.3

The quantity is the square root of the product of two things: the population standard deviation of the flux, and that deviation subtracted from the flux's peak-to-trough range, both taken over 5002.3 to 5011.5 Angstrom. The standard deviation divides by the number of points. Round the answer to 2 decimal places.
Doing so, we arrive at 0.13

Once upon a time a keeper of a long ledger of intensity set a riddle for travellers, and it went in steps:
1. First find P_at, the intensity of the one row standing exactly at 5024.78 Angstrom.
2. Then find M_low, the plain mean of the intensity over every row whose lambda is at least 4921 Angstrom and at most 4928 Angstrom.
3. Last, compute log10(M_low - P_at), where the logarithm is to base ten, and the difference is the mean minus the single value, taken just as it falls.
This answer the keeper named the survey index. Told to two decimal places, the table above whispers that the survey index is -0.30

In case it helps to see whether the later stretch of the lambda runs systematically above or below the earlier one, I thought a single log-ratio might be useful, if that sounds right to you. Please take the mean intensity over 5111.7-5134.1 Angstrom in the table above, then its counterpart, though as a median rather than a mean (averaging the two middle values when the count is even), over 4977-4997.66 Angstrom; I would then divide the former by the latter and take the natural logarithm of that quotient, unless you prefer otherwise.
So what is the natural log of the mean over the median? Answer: 0.13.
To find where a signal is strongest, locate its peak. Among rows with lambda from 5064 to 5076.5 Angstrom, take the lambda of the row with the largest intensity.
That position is 5075.95 Angstrom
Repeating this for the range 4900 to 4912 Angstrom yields 4900.24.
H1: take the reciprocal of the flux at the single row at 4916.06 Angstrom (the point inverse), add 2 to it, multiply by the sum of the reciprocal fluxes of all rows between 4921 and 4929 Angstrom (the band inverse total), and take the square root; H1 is 2.94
